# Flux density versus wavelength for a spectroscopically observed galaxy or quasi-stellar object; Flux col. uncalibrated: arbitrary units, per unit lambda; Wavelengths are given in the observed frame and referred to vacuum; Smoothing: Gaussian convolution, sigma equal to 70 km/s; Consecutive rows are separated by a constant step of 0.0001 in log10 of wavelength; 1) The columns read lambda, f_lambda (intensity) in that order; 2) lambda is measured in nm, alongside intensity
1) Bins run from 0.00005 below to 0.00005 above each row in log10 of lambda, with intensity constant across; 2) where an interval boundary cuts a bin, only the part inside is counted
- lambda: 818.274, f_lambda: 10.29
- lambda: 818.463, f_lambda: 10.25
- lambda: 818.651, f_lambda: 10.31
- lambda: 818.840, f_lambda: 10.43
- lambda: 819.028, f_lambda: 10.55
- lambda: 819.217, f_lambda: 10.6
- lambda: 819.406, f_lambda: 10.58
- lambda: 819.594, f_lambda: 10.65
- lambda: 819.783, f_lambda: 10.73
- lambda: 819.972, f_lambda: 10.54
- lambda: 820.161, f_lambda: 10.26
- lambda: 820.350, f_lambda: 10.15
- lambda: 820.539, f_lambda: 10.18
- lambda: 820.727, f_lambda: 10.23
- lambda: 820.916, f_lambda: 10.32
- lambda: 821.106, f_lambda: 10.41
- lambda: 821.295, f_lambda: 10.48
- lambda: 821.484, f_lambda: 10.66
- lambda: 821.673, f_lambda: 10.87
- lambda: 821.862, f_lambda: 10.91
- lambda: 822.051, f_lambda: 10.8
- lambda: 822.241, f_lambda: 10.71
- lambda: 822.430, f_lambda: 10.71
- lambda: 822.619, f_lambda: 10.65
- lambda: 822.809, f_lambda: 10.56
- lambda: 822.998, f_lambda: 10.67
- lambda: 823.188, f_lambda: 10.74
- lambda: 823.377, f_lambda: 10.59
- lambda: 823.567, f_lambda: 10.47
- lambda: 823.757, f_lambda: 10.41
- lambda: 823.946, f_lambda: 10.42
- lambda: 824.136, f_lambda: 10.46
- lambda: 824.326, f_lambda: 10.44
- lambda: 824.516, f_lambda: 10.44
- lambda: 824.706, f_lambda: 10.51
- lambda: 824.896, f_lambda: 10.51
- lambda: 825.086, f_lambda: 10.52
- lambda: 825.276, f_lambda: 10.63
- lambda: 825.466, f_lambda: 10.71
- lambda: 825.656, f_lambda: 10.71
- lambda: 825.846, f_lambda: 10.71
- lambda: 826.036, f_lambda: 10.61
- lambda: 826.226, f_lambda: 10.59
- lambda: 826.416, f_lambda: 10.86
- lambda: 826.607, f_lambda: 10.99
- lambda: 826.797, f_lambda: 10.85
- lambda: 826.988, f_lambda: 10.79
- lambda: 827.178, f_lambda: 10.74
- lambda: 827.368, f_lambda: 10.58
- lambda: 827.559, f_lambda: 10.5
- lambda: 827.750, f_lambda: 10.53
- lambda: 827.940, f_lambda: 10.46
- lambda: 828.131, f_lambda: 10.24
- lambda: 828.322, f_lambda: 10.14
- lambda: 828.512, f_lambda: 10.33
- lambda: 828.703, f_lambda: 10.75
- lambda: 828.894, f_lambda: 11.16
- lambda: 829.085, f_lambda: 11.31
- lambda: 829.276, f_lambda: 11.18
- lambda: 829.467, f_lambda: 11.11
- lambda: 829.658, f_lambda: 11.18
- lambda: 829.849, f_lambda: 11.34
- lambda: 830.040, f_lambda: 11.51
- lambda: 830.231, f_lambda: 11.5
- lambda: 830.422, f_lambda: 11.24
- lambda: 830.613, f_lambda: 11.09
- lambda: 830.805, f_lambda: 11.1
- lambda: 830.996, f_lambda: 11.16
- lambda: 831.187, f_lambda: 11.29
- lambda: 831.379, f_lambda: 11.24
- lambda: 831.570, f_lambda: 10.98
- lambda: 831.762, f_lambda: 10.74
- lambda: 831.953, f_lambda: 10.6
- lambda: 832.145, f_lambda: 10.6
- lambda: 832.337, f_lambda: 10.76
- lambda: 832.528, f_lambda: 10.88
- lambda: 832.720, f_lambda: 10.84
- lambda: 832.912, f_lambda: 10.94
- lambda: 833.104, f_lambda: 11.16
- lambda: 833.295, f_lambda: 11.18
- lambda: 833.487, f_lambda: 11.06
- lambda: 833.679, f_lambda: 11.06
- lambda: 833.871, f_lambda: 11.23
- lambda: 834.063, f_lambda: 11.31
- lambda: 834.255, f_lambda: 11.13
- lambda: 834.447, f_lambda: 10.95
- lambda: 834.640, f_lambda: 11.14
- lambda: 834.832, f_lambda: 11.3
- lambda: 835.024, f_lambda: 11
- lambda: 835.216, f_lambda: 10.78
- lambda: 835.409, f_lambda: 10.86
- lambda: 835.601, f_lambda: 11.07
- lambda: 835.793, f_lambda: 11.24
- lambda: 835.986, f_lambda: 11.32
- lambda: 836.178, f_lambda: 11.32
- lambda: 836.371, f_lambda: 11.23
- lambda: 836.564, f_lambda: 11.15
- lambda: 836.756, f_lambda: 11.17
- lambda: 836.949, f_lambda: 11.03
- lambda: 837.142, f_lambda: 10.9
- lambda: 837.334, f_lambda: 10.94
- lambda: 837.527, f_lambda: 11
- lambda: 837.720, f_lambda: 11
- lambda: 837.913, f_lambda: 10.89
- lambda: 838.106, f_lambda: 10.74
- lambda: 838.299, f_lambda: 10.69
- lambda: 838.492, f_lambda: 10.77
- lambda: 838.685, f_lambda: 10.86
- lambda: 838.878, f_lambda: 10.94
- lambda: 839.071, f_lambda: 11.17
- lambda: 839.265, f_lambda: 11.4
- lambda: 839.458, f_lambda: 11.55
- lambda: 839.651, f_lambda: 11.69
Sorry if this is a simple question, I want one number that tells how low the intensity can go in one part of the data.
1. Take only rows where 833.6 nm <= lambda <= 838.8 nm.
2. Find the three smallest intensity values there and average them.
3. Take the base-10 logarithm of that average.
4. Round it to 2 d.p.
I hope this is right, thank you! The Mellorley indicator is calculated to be 1.03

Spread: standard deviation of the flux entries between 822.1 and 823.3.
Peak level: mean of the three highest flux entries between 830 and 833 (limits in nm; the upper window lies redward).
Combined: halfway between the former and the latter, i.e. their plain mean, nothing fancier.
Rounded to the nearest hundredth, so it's 5.75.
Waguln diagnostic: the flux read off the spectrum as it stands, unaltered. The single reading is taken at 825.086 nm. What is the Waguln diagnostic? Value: 10.52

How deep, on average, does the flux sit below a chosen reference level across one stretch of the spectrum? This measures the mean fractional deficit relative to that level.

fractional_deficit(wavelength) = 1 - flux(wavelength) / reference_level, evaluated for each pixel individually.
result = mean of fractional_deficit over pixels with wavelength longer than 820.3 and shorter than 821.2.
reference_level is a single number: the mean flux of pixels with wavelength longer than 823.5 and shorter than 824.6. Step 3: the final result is 0.02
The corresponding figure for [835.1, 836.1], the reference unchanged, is -0.06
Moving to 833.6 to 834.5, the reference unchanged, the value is -0.07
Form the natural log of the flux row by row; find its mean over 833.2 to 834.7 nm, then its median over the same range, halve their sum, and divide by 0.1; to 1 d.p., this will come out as 24.1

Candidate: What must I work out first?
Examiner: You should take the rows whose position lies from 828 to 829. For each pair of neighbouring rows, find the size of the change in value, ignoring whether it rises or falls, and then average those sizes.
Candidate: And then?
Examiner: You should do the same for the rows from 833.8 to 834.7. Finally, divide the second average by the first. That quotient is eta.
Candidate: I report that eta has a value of 0.6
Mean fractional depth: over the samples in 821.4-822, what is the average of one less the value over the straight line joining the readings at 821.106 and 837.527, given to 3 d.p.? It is -0.037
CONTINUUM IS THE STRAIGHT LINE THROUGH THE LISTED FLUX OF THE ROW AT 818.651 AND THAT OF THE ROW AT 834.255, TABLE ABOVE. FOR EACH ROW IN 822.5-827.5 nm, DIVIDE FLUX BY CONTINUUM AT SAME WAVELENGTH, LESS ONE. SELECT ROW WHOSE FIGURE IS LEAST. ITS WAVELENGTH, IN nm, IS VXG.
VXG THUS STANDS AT 827.368 nm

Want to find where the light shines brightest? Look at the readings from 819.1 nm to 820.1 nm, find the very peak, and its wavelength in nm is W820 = 819.783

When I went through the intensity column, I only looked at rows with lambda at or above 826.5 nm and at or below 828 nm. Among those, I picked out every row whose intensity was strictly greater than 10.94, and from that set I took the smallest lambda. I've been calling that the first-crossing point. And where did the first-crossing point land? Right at 826.607 nm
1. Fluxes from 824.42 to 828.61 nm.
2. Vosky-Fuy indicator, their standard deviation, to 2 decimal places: 0.20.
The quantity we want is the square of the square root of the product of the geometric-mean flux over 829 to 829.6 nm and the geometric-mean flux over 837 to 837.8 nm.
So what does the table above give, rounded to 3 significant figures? 123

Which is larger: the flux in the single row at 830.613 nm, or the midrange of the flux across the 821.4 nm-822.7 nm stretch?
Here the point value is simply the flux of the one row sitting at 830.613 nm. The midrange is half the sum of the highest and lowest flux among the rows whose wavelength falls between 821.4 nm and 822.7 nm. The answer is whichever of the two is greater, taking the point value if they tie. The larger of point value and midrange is 11.1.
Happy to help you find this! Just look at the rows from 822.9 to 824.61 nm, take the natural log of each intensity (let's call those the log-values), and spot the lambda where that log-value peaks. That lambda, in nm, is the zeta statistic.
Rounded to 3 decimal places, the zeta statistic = 823.188 nm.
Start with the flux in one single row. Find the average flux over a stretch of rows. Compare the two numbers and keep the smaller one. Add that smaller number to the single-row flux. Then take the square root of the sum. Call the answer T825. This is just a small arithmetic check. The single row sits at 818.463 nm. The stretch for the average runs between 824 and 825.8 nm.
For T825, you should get 4.53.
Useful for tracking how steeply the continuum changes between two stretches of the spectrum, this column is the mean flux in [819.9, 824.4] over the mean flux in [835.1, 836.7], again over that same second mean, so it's 0.0851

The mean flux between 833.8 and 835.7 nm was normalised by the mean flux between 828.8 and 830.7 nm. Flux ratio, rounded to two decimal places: 0.98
